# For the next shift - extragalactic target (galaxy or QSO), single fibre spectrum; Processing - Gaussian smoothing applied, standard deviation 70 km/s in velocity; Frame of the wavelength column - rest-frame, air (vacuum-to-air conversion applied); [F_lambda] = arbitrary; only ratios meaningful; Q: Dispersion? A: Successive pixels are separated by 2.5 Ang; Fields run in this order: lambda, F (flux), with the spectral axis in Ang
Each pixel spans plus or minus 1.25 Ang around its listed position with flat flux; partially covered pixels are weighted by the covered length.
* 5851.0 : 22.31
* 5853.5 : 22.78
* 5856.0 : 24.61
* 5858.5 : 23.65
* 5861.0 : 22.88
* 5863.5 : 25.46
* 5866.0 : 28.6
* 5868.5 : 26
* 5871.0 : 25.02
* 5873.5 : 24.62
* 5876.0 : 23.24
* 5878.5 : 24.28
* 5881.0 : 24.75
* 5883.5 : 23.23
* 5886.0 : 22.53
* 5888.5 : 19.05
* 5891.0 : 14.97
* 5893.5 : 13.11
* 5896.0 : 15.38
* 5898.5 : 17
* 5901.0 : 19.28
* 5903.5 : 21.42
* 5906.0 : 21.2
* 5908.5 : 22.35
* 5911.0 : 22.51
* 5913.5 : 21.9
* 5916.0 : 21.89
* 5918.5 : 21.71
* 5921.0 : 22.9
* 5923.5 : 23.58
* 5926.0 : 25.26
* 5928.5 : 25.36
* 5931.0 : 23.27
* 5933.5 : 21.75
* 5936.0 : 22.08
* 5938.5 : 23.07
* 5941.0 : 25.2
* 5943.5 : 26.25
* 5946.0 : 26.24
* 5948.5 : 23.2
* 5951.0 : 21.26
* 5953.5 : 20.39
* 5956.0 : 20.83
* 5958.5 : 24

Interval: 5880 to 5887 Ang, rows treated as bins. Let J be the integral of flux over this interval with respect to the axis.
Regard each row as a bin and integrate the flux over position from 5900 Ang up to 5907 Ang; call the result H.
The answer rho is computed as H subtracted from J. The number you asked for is 20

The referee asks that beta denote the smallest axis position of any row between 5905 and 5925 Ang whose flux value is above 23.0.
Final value 5923.5 Ang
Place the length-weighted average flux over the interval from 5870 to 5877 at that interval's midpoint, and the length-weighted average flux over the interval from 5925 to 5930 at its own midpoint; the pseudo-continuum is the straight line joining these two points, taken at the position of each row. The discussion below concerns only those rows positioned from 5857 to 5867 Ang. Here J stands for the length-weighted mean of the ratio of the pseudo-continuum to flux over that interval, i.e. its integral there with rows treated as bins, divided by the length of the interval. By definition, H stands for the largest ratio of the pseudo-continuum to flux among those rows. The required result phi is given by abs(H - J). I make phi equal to 0.08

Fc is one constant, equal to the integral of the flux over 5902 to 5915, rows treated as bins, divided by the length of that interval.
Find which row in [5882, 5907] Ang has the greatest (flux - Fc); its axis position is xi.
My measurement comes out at 5883.5 Ang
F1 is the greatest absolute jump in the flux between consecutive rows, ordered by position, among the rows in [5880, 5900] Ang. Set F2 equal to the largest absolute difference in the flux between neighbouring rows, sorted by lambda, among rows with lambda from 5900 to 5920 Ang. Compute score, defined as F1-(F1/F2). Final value 2.2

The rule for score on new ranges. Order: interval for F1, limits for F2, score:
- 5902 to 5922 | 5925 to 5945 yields 0.6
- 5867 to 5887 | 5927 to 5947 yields 0.8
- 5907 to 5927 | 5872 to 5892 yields 1.3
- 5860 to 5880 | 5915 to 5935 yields 1.6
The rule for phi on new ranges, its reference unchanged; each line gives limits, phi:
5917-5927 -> 0.07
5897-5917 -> 0.25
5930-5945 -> 0.09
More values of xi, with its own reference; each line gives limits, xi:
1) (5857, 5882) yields 5866.0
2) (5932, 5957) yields 5943.5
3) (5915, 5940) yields 5928.5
